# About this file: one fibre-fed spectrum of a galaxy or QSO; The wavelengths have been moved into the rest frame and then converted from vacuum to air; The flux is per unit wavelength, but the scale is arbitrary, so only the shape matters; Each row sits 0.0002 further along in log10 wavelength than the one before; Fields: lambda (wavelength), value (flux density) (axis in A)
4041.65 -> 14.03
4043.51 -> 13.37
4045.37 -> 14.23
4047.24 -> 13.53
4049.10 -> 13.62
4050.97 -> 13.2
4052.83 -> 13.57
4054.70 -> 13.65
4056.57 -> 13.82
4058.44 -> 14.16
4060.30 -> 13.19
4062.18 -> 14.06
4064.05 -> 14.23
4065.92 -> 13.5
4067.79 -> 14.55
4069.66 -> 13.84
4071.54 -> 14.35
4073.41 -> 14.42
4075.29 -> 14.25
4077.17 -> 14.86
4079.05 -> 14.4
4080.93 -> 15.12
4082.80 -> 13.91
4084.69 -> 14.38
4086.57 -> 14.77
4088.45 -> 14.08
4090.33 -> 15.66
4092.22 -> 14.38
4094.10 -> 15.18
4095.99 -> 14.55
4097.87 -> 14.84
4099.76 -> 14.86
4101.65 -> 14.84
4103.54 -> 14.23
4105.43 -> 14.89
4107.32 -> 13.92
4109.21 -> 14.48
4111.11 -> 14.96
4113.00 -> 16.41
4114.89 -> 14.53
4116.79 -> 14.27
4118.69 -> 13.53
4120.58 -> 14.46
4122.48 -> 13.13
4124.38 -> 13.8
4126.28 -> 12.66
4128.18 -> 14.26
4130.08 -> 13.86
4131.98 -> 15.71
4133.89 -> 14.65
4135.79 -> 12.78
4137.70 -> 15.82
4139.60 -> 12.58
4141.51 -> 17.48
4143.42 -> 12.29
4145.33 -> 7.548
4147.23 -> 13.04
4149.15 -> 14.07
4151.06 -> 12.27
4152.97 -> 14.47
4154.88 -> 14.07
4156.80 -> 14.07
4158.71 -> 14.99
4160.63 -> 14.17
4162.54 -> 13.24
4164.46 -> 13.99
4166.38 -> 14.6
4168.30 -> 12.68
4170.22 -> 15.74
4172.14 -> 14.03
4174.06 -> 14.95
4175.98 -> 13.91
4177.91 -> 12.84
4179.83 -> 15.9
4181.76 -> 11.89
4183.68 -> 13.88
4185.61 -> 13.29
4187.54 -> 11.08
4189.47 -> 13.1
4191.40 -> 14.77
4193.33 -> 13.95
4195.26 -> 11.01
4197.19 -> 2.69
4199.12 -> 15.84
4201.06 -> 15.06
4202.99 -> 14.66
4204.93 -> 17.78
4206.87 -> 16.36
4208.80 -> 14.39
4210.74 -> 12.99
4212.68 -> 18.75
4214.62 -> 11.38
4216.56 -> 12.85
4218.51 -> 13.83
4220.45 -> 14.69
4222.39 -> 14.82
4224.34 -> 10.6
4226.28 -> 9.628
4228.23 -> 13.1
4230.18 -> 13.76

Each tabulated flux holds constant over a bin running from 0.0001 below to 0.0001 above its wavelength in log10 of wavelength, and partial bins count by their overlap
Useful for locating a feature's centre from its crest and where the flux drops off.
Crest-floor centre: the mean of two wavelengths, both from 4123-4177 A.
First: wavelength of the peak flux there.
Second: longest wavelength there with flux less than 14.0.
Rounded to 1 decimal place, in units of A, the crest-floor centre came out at 4158.7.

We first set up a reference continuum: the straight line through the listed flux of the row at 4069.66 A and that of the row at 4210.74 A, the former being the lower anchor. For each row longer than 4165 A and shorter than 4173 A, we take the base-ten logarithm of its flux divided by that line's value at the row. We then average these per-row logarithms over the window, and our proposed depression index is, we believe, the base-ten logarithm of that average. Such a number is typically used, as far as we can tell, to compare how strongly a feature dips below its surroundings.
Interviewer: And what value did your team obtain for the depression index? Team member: -1.51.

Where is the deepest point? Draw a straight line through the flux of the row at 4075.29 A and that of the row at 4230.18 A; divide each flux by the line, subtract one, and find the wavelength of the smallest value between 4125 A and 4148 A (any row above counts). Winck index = 4145.33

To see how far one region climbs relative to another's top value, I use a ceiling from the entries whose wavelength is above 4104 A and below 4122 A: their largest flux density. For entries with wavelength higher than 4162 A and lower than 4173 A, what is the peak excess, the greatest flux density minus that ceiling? -0.7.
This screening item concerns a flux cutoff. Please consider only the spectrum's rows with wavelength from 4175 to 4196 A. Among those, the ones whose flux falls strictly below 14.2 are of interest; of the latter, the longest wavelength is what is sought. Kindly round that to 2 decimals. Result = 4195.26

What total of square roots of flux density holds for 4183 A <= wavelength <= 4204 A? 38.5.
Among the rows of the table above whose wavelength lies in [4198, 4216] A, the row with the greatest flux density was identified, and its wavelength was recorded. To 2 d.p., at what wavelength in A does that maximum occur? 4212.68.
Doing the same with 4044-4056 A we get 4045.37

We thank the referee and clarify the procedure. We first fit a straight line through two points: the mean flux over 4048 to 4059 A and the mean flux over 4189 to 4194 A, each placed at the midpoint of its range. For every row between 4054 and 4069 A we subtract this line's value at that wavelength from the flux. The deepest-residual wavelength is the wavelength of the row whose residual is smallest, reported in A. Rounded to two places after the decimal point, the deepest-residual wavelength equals 4060.30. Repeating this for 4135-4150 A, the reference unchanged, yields 4145.33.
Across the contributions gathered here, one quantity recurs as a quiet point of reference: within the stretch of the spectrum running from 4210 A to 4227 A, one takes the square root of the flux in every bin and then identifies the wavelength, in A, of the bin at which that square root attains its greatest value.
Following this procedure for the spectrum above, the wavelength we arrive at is 4212.68 A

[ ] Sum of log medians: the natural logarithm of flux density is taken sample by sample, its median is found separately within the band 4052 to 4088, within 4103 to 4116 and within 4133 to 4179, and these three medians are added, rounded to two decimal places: 7.97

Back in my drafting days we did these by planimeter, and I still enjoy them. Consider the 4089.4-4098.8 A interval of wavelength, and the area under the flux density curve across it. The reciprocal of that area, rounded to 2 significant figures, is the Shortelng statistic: 0.0071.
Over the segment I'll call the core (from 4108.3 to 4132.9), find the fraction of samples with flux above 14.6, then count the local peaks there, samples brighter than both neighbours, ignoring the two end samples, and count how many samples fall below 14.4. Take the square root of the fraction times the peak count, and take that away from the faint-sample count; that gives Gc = 6.0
